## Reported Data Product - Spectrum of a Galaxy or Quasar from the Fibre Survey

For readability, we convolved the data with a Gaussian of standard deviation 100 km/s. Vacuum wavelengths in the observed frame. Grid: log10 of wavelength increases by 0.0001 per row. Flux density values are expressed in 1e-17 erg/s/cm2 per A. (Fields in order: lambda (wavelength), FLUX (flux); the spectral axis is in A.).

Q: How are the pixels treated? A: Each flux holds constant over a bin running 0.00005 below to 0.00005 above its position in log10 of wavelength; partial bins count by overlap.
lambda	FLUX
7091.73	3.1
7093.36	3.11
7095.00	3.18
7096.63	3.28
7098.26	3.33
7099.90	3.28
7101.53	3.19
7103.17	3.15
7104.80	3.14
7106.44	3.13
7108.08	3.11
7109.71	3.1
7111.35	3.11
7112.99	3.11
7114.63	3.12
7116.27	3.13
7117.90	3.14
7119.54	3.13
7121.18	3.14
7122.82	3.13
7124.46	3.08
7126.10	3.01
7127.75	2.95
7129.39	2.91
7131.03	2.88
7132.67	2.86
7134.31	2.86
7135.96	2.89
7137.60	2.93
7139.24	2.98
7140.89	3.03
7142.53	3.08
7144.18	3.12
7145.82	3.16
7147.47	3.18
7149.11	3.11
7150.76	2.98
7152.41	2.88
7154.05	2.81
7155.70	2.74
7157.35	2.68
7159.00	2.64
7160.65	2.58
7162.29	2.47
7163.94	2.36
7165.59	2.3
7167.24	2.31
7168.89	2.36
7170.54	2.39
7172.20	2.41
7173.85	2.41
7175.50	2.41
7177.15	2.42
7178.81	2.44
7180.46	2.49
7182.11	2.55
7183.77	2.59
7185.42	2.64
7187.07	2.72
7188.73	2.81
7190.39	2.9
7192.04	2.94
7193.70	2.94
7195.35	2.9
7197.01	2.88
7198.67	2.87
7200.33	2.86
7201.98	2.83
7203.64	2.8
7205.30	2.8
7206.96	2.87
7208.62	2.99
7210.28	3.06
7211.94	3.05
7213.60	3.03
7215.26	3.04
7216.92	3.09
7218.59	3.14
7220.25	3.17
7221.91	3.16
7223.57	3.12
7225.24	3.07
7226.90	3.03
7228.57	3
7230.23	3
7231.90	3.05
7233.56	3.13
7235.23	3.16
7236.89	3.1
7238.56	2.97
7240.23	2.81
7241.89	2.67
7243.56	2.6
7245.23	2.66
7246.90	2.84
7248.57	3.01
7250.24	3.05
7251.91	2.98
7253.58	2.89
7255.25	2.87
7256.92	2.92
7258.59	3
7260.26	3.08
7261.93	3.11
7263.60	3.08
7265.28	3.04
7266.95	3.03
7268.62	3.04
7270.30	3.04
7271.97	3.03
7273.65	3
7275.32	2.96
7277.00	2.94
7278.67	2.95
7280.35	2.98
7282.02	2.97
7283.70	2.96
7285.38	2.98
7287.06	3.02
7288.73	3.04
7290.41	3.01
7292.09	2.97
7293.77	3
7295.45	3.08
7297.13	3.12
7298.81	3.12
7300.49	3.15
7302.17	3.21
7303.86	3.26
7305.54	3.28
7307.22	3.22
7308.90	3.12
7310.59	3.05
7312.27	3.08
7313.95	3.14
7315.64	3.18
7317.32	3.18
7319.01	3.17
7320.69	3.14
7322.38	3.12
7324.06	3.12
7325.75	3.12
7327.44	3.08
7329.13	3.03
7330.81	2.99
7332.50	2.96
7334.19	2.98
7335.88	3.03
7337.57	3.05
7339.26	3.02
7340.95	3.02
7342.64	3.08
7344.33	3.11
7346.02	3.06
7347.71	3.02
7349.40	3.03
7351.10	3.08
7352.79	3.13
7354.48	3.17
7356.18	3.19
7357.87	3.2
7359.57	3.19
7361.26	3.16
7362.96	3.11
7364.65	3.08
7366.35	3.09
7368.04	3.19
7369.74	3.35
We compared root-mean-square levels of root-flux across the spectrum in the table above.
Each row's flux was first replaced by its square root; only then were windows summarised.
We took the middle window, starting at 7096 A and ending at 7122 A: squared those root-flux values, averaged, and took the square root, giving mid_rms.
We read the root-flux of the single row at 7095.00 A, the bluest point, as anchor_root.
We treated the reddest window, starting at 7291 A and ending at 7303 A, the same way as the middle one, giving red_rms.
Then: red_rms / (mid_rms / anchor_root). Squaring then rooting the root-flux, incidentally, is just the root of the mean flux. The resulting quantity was 1.764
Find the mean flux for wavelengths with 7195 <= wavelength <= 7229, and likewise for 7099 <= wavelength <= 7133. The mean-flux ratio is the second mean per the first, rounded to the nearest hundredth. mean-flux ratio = 1.03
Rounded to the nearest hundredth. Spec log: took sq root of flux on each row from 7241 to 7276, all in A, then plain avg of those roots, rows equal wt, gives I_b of 1.72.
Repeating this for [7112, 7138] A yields 1.74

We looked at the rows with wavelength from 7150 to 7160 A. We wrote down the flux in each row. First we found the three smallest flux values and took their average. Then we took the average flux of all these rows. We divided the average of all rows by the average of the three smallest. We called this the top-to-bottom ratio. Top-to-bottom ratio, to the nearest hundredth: 1.04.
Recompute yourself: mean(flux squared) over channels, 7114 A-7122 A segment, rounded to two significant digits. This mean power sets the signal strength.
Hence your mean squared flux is 9.8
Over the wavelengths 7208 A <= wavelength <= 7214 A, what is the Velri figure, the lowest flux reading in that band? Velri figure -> 2.99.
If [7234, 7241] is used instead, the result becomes 2.81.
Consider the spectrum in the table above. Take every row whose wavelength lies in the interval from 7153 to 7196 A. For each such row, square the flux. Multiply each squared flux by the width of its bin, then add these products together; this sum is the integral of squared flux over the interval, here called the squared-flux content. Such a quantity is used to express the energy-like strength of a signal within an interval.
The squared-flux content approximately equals 289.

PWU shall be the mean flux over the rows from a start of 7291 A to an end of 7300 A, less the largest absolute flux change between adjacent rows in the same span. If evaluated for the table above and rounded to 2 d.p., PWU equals 2.98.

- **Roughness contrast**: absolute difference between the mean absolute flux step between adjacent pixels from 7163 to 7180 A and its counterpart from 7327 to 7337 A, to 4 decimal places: 0.0158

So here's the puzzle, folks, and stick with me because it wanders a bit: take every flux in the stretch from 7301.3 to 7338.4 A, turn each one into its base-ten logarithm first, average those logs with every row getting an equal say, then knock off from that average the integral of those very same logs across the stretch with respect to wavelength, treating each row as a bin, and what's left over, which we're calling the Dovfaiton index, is -17.8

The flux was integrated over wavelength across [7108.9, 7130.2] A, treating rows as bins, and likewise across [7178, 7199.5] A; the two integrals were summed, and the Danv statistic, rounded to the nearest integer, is 125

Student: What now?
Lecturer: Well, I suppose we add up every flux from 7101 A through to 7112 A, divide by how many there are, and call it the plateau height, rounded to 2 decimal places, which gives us 3.13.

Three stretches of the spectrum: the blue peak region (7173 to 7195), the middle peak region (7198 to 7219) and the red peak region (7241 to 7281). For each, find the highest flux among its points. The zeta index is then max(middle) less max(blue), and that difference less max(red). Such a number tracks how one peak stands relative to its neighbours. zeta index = -2.910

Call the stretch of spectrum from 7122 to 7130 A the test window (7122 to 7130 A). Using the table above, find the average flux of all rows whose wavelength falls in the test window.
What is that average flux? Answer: 3.02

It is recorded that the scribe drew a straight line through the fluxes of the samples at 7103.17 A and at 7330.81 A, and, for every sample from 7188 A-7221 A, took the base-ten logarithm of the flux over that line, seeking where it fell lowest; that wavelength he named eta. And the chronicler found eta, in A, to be 7203.64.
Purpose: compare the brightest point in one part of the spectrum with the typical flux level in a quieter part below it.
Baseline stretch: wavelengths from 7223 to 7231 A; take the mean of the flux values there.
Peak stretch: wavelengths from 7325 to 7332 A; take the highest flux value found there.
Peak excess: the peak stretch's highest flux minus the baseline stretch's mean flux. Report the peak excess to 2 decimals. 0.08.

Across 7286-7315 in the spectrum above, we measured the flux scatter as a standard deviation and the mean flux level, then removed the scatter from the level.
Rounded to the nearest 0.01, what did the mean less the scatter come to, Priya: 3.02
